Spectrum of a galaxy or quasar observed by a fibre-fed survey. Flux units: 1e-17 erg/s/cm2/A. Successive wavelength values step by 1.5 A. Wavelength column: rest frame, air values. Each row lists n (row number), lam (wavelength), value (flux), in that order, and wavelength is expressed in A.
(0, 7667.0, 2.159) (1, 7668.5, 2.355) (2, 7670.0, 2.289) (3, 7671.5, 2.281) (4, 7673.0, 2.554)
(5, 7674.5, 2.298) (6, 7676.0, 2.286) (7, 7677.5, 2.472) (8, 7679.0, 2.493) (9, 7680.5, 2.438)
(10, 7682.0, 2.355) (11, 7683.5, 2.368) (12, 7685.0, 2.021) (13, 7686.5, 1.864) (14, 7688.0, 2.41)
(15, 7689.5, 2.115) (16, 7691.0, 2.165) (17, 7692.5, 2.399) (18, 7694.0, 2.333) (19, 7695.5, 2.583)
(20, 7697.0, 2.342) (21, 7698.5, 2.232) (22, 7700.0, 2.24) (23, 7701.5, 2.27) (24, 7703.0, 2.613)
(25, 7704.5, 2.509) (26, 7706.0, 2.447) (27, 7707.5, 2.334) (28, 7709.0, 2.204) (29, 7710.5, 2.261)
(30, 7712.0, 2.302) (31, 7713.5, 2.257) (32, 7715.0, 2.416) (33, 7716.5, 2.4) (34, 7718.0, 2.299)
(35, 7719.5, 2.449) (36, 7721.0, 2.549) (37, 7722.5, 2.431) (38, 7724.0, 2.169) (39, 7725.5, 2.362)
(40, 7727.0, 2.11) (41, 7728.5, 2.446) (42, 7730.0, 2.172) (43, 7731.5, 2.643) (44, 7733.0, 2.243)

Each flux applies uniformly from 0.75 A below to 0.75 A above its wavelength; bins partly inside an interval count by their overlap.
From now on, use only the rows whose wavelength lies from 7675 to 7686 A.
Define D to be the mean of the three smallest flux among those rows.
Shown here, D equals 2.22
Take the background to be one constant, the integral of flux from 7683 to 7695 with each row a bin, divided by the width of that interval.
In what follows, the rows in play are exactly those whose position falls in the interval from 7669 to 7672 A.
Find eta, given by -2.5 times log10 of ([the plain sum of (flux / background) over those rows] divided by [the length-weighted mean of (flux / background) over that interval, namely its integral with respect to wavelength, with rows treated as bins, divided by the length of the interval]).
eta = -0.750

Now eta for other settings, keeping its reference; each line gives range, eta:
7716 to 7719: -0.751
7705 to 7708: -0.746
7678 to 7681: -0.751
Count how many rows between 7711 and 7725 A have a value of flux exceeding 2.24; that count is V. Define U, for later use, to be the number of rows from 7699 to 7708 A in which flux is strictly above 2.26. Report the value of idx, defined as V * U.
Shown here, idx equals 40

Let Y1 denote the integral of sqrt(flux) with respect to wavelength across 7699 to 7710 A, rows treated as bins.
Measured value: 16.9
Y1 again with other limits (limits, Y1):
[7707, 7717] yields 15.2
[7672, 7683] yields 17.1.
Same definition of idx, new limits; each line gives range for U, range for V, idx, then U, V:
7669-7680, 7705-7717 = 49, 7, 7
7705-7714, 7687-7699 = 20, 4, 5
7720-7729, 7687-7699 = 20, 4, 5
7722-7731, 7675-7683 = 15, 3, 5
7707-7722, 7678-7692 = 40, 8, 5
